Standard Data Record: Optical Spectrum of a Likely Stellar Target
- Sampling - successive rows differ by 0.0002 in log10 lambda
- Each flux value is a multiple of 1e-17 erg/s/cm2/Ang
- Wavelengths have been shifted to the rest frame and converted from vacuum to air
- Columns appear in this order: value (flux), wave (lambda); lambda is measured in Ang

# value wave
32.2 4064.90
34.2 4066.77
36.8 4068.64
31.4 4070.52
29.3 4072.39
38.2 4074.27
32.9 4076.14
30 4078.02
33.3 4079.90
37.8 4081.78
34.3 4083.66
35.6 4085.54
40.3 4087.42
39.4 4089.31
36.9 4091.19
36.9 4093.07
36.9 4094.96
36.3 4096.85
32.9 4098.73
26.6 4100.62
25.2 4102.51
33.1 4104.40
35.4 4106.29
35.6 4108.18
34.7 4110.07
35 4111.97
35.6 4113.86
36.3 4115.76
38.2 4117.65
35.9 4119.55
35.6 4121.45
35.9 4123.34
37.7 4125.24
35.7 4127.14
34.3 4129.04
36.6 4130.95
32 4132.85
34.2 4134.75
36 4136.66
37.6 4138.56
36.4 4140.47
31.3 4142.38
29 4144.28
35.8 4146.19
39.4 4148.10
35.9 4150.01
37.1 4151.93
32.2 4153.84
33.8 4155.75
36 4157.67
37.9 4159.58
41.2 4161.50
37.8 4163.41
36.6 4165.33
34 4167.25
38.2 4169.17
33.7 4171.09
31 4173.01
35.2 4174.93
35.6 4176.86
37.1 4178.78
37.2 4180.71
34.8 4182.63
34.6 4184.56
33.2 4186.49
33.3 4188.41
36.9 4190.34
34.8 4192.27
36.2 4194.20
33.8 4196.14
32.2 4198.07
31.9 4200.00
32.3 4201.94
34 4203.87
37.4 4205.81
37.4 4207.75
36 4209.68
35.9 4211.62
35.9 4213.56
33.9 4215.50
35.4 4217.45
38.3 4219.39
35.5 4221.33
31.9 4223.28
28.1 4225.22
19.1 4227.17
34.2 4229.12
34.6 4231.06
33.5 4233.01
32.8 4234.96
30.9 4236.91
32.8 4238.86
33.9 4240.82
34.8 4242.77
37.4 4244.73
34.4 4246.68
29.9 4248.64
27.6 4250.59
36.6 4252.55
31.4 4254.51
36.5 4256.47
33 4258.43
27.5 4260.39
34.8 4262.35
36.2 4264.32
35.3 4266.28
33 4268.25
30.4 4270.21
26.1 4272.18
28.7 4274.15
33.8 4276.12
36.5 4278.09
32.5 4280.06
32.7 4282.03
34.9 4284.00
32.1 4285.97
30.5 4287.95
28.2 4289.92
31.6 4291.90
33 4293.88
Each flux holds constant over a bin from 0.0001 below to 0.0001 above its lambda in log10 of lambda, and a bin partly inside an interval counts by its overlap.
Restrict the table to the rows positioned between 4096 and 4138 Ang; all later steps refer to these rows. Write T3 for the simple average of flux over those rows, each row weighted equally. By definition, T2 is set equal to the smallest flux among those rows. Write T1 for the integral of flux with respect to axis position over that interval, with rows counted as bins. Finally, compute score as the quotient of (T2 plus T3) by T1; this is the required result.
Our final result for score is 0.041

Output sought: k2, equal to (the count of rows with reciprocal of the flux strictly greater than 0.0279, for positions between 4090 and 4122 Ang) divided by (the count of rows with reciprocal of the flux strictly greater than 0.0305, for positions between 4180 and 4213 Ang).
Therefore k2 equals 3.3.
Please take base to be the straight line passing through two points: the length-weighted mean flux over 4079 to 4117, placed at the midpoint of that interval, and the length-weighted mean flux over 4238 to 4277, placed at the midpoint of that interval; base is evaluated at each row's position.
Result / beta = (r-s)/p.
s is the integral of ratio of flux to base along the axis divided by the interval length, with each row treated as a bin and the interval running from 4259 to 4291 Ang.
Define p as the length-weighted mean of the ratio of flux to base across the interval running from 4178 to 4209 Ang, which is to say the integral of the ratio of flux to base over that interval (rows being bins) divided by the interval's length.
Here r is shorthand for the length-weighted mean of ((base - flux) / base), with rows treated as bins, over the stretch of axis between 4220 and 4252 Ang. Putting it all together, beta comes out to -0.93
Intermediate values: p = 1.04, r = 0.03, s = 0.99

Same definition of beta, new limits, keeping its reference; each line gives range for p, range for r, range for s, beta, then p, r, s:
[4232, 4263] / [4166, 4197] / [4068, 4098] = -1.04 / 1.00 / -0.04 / 1.01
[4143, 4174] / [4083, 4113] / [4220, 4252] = -0.93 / 1.04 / 0.01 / 0.97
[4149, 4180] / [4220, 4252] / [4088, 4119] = -0.92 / 1.05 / 0.03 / 1.00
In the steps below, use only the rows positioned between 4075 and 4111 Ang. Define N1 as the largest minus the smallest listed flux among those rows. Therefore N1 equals 15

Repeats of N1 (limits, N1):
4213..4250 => 19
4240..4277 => 11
